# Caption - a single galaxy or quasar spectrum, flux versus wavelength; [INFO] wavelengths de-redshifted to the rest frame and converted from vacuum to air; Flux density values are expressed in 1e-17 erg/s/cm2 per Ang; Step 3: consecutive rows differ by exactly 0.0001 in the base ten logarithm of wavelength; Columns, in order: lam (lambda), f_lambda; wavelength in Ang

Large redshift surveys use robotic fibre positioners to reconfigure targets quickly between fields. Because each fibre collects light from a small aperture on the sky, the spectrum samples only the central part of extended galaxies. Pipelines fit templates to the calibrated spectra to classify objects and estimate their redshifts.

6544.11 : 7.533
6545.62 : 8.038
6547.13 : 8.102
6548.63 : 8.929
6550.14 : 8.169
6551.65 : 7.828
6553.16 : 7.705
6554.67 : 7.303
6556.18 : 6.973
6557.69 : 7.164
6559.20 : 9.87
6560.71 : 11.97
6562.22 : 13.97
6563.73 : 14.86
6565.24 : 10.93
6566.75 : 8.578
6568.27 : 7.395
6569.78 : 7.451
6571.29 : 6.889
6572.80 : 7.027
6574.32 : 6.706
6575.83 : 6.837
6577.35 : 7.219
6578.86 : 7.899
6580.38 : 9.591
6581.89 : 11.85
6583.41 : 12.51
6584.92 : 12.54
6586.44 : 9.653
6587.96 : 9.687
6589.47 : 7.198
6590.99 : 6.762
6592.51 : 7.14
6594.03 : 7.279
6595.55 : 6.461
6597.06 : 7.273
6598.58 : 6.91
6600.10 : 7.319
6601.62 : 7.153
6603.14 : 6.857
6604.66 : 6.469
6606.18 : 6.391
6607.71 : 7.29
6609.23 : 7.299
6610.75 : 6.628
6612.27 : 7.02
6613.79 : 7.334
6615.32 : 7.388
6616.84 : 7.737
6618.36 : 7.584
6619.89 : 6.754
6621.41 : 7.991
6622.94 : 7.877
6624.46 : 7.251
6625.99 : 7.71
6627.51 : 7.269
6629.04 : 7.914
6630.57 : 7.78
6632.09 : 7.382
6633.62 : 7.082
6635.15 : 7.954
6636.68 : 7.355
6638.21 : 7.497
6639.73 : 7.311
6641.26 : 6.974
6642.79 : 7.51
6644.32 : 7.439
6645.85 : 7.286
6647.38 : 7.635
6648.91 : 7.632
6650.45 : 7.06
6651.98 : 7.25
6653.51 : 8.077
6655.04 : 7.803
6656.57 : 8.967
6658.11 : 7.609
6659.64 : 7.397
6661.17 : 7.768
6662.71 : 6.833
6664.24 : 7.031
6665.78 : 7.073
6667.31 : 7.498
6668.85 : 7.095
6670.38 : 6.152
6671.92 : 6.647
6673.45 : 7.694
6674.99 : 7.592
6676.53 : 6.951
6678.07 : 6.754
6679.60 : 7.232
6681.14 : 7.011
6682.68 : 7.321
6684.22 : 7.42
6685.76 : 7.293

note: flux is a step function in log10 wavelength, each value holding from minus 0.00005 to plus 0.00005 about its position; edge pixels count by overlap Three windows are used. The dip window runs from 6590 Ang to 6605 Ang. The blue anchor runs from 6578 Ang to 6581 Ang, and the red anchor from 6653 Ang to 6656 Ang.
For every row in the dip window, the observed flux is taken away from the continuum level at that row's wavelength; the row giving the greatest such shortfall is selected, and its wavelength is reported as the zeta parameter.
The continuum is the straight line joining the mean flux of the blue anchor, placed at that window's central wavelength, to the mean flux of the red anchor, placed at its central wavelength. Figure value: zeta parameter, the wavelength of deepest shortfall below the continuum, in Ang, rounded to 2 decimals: 6595.55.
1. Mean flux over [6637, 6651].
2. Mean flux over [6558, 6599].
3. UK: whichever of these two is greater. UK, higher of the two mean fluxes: 8.98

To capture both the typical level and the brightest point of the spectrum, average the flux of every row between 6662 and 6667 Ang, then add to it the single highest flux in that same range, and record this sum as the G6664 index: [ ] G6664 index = 14.1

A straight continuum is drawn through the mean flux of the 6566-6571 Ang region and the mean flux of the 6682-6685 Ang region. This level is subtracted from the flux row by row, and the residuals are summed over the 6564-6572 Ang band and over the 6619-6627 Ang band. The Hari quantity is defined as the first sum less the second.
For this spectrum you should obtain 3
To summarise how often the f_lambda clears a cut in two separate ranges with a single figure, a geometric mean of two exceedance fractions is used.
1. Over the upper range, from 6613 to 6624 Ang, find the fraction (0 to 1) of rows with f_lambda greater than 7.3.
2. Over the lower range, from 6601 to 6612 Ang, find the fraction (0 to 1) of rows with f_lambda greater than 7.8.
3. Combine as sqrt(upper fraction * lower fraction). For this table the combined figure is 0.0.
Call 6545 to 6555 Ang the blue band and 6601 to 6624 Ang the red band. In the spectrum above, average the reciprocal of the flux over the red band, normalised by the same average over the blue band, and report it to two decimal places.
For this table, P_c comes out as 1.12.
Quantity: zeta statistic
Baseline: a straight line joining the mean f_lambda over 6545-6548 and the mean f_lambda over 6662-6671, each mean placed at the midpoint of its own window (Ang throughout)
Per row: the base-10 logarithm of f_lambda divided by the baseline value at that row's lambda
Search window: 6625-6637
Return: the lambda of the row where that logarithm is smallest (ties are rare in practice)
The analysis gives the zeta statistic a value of 6633.62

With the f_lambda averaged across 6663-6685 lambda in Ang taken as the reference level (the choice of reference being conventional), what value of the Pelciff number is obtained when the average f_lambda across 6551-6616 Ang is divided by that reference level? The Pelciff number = 1.17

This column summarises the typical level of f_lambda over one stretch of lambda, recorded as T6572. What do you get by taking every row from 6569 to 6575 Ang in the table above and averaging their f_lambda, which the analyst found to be 7.0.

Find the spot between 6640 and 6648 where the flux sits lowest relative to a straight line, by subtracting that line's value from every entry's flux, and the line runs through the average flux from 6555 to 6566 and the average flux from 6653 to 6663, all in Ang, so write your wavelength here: 6641.26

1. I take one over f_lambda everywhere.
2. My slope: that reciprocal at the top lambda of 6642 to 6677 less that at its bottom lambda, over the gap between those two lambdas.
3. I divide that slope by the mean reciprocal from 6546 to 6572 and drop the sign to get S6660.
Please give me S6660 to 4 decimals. 0.0027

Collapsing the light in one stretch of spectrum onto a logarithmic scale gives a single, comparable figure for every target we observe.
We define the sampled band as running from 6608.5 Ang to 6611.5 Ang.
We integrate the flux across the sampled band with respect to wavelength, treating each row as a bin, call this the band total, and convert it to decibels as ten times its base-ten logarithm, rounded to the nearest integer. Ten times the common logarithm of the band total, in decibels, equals 13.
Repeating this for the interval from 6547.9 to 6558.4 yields 19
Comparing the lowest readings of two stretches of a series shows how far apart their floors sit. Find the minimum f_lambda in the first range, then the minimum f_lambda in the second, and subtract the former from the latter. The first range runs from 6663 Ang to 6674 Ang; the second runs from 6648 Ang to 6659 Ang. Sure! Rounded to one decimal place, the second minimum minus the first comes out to 0.9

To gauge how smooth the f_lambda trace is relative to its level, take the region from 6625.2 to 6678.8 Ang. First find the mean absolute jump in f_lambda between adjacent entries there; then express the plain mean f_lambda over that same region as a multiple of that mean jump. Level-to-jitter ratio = 16.2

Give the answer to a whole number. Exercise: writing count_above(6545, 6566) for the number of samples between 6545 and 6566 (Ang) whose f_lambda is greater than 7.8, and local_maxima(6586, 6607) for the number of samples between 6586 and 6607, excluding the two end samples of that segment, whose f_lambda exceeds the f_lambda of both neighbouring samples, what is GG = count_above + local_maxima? 14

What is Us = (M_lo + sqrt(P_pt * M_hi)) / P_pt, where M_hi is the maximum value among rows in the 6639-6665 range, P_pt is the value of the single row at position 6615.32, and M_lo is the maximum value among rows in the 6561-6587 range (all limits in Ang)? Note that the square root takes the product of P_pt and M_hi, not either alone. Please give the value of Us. 3.1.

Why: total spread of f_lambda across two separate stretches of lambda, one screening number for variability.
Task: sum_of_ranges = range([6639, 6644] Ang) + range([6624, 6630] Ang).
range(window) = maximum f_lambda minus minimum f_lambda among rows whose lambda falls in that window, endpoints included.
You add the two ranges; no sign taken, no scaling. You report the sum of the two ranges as 1.2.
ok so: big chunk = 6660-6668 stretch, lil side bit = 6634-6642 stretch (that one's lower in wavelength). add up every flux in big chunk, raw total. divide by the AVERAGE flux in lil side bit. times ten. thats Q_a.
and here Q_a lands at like 49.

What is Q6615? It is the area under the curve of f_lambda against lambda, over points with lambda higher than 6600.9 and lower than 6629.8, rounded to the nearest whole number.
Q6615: 210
